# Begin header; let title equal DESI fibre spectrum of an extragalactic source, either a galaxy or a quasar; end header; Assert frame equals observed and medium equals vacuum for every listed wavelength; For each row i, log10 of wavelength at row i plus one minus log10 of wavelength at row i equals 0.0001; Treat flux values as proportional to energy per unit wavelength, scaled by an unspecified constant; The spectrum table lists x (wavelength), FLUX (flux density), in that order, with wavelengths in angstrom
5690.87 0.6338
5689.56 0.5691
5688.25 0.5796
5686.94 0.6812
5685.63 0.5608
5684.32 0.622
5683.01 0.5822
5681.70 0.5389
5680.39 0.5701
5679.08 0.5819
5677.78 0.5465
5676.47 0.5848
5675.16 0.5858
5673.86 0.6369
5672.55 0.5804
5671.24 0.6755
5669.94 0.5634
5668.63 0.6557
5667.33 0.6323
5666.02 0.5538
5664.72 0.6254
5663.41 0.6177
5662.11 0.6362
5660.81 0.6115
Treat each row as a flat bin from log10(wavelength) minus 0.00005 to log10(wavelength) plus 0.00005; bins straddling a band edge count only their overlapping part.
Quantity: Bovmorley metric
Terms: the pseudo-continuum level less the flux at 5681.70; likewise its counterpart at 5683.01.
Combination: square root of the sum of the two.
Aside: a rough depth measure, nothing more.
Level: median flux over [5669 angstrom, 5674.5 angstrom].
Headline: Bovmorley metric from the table 0.31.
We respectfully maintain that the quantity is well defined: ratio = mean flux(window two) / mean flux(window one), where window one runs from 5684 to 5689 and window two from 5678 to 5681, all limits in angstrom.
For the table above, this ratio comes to 0.94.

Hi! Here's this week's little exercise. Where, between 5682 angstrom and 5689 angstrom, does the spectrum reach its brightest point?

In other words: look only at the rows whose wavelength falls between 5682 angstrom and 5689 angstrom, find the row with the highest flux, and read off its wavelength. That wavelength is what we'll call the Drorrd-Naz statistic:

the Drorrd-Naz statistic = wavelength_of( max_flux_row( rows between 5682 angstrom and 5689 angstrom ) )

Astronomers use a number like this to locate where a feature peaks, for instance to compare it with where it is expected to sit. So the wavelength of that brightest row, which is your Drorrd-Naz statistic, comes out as 5686.94 angstrom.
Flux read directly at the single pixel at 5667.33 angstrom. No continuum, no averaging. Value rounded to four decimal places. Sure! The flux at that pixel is 0.6323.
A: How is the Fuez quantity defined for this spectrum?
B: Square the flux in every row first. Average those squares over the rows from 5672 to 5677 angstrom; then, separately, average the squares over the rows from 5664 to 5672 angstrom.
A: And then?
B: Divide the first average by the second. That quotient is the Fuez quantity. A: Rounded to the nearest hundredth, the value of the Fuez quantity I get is 0.93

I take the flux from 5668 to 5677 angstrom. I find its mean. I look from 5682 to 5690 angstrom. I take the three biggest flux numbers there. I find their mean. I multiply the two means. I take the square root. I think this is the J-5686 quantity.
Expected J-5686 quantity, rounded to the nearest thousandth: 0.620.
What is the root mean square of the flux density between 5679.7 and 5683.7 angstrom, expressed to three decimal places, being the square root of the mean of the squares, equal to 0.564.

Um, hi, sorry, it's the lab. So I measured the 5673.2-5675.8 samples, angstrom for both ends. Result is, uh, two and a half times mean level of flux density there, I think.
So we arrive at 1.53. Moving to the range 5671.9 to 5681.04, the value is 1.46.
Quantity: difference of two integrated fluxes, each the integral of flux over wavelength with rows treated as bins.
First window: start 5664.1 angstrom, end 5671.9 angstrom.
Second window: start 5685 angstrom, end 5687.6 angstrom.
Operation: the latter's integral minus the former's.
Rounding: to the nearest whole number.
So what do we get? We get -3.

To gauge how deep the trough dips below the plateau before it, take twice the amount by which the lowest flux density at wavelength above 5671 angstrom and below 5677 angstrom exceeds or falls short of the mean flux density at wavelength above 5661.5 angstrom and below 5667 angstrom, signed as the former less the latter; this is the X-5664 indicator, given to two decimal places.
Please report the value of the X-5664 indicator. -0.06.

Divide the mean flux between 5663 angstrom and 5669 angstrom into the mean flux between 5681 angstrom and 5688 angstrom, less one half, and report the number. 0.468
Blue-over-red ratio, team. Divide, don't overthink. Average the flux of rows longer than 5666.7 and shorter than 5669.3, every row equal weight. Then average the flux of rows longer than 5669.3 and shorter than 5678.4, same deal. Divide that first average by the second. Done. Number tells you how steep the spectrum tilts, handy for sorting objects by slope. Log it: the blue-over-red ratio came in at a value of 1.08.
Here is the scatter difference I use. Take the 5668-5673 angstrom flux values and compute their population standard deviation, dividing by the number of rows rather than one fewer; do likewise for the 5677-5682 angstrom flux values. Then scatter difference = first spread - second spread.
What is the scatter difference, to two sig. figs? 0.030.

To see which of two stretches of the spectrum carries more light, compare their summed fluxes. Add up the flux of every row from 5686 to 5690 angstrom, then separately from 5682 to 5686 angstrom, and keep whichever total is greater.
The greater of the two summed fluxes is 1.830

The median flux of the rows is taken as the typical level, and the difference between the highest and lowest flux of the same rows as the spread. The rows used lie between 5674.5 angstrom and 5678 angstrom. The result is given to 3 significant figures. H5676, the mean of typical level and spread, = 0.312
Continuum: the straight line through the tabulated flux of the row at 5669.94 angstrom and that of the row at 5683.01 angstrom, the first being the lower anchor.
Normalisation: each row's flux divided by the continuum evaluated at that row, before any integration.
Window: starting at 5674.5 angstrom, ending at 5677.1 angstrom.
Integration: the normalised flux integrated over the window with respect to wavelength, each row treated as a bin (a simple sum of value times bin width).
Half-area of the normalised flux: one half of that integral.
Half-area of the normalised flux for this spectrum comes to 1.3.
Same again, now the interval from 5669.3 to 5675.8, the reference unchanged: 3.5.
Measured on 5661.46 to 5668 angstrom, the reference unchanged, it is 3.6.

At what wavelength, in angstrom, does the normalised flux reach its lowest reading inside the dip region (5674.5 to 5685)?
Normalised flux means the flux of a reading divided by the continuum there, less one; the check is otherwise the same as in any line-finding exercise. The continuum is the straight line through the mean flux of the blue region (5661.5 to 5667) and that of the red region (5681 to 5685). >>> 5681.70 angstrom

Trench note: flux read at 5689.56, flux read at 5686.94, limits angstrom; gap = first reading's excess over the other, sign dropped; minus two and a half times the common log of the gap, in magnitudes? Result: 2.4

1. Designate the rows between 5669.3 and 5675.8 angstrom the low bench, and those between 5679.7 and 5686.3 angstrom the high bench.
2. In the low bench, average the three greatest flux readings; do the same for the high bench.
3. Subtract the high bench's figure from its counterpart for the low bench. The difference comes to 0.04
